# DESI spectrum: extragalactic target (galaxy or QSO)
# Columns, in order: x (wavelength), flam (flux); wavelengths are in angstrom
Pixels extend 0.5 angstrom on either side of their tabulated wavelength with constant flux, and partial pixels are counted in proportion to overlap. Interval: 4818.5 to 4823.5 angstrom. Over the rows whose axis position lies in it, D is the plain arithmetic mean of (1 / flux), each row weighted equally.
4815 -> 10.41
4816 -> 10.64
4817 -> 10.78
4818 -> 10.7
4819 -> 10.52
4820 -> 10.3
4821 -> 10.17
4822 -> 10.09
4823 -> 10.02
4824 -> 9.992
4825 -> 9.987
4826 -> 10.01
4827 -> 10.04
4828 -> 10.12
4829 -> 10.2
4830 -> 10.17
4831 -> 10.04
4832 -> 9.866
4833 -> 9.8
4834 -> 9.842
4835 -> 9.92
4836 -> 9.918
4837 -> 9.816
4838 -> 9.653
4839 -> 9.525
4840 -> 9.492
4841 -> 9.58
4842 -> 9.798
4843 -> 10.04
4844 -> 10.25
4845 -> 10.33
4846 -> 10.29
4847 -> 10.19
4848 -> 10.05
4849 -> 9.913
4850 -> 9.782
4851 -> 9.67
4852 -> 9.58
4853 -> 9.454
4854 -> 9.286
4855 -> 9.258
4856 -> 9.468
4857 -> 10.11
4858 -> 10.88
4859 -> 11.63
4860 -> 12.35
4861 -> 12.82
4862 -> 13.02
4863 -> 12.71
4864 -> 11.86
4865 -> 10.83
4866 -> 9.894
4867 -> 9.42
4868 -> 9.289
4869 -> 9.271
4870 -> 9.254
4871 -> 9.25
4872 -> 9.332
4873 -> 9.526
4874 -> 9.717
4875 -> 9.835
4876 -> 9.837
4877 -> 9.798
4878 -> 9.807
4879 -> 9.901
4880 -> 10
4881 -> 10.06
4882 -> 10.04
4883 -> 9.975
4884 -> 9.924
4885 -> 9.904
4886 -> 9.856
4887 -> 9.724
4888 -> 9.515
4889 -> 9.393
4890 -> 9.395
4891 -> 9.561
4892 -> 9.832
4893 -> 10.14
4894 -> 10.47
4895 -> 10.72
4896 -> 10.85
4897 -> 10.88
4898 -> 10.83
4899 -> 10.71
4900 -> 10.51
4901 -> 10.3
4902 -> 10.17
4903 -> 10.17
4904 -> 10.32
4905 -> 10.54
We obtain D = 0.098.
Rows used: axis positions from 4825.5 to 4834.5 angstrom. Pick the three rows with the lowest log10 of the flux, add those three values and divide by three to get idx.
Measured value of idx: 0.99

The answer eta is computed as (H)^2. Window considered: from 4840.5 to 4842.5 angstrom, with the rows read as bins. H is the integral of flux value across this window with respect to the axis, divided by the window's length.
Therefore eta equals 94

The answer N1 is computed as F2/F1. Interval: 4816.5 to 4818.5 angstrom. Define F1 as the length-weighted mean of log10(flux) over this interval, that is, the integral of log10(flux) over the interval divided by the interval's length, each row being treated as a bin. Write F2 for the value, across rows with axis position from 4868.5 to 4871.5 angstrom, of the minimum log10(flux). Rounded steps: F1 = 1.03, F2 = 0.966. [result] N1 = 0.94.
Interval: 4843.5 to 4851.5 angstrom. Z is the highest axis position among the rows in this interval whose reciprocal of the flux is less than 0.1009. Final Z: 4849 angstrom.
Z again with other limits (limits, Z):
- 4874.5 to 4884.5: 4884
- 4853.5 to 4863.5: 4863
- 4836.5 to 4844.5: 4844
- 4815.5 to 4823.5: 4823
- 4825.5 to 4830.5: 4830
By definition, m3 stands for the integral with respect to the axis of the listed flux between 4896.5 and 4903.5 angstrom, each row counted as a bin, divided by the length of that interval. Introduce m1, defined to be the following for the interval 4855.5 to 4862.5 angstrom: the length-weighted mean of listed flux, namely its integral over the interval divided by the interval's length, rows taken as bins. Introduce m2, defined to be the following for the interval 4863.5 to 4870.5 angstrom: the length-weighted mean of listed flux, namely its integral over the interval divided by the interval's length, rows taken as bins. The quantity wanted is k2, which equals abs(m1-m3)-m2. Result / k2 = -9.02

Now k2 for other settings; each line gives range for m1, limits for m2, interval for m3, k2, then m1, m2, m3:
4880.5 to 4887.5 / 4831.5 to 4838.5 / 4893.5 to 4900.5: -9.05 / 9.9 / 9.83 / 10.7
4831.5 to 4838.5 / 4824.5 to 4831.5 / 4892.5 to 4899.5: -9.25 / 9.8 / 10.08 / 10.7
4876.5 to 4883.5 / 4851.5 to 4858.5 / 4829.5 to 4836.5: -9.72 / 9.9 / 9.72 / 9.9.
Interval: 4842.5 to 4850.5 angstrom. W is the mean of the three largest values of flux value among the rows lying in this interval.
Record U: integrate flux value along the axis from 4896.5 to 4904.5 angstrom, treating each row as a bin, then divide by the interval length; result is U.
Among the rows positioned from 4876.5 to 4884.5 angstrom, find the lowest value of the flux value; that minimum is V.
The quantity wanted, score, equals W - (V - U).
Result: 11.0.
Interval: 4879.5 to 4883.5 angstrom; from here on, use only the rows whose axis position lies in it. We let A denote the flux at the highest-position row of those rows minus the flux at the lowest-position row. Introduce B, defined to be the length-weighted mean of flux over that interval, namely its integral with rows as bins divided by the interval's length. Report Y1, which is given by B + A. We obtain 10.0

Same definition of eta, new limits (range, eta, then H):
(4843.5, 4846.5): 106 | 10.3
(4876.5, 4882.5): 99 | 9.9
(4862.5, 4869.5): 110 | 10.5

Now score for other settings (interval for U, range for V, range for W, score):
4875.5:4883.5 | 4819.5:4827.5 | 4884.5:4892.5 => 9.8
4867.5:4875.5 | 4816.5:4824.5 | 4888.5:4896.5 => 10.1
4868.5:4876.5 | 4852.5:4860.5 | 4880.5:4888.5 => 10.3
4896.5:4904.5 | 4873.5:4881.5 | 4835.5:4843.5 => 10.7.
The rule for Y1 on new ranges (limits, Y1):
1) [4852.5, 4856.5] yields 9.4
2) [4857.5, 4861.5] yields 13.9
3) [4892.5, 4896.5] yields 11.3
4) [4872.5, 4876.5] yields 10.0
